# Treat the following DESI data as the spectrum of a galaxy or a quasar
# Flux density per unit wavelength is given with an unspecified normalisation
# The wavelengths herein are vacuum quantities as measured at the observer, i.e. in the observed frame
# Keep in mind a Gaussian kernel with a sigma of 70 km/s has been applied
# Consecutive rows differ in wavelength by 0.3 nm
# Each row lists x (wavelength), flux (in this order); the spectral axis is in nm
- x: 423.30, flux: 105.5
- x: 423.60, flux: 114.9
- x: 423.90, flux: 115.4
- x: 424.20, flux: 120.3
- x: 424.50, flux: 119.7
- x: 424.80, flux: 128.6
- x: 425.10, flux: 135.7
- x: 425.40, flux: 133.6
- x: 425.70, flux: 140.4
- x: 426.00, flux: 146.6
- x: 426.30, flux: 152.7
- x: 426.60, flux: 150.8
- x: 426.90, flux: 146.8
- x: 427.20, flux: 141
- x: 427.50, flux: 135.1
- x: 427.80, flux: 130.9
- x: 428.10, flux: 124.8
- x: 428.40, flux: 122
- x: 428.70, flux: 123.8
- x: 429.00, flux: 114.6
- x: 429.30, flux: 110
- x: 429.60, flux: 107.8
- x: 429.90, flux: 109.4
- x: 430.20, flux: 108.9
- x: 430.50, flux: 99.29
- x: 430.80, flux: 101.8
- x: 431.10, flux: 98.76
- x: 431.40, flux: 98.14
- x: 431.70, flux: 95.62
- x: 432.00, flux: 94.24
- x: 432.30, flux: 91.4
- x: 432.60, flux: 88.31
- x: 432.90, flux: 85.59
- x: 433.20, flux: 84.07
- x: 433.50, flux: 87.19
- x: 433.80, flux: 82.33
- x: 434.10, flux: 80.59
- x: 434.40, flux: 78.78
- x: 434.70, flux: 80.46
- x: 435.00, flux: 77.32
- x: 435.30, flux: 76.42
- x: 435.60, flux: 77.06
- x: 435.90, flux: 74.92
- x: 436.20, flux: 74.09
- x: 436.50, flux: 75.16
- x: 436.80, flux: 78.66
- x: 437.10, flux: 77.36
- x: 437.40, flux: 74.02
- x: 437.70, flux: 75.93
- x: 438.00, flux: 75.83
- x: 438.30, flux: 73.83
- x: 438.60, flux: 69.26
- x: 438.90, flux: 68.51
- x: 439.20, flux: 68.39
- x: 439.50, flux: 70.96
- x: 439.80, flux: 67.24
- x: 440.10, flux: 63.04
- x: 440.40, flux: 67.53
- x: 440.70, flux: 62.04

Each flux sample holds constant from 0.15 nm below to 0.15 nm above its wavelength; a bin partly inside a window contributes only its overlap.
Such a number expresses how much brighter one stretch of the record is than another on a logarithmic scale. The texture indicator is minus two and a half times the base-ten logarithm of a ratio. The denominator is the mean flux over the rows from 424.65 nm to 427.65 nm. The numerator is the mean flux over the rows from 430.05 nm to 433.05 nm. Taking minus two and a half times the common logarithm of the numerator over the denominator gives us 0.42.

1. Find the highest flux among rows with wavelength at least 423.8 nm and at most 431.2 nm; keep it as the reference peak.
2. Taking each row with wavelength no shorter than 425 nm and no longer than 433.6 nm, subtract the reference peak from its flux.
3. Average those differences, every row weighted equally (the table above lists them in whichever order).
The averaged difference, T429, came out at -37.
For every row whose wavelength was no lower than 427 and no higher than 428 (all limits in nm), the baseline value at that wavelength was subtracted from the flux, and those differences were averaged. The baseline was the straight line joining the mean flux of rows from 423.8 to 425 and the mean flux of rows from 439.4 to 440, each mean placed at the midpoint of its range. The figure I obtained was 25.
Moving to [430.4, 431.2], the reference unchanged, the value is 1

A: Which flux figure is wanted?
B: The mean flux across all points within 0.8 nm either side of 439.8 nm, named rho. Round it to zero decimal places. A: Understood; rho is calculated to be 67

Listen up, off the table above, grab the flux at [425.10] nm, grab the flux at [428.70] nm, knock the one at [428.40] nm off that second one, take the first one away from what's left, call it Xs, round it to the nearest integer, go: -134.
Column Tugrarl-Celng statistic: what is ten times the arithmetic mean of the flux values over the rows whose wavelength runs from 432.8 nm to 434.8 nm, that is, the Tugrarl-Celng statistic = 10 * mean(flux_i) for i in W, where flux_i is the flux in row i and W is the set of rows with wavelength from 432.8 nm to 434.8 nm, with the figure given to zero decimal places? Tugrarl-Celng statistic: 827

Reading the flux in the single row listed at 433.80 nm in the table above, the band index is 82.33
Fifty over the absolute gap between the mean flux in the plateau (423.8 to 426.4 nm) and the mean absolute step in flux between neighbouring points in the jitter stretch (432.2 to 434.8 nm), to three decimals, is 0.385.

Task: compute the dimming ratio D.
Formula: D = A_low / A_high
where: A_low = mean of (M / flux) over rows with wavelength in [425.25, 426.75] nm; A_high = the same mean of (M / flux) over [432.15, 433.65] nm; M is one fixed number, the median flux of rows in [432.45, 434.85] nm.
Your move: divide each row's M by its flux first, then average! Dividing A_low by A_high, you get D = 0.60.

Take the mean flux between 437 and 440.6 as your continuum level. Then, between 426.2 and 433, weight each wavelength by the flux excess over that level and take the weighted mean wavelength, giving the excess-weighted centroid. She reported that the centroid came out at 428.70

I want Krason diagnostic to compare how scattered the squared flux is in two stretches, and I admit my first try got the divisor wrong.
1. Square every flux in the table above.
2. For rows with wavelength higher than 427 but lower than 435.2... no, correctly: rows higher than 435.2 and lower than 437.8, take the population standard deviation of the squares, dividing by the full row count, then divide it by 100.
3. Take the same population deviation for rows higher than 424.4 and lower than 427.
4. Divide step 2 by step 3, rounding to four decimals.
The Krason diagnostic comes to 0.0008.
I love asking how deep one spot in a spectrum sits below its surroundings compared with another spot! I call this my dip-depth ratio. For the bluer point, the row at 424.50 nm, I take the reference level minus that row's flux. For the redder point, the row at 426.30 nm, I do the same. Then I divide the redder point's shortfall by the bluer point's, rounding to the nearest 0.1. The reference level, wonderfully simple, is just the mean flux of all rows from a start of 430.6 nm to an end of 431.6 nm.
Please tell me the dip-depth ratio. 2.6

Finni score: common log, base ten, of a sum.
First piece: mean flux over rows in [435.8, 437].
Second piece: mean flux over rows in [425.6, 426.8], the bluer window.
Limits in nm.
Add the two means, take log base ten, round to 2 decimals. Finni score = 2.35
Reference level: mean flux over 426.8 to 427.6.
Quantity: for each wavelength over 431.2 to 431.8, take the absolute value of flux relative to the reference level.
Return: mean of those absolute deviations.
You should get 44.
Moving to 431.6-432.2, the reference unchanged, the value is 46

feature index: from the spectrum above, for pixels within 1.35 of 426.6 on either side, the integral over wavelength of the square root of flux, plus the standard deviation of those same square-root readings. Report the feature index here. 32.5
